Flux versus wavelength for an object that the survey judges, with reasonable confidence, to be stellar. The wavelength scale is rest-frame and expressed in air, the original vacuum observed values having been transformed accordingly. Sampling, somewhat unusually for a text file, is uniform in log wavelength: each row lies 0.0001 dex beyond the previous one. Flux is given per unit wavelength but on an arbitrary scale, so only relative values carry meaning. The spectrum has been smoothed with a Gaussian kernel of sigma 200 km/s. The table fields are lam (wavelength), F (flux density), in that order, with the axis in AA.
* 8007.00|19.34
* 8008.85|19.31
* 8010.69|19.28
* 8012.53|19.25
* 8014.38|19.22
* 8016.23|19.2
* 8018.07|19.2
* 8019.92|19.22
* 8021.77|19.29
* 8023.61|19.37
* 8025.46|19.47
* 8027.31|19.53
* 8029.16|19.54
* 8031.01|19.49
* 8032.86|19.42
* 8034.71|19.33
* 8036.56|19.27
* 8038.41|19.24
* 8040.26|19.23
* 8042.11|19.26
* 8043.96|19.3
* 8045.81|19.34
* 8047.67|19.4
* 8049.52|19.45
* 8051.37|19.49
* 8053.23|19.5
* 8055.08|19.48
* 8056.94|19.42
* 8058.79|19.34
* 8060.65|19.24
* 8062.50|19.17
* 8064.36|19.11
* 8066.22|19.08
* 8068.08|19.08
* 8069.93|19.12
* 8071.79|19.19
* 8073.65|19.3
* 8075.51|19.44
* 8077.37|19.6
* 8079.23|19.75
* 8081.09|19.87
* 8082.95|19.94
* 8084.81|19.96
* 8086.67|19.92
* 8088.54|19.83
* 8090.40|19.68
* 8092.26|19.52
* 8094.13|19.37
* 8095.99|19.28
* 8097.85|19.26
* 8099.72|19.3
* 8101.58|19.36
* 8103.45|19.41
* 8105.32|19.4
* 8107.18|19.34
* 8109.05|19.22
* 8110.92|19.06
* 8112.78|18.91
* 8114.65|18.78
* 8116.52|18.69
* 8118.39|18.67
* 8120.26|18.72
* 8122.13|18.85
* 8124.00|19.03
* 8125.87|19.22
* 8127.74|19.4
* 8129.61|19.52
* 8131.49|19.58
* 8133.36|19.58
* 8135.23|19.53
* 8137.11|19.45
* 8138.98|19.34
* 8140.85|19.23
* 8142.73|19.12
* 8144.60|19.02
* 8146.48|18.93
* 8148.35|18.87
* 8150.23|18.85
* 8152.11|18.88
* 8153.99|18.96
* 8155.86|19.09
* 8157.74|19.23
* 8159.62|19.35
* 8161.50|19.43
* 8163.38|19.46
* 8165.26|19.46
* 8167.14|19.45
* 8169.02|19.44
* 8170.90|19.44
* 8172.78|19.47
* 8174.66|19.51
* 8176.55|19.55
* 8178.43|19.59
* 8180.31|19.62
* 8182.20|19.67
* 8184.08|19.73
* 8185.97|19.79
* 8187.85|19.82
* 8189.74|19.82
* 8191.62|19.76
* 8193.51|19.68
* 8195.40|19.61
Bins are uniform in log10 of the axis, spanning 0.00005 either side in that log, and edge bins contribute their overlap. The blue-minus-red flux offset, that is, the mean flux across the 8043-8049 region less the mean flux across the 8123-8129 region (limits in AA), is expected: 0.1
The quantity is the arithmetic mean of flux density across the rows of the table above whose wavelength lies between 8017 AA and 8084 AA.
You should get 19.4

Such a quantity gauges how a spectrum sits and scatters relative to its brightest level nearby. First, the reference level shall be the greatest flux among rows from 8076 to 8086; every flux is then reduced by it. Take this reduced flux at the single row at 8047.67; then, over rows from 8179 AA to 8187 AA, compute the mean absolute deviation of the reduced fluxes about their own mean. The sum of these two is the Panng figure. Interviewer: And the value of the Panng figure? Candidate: -0.50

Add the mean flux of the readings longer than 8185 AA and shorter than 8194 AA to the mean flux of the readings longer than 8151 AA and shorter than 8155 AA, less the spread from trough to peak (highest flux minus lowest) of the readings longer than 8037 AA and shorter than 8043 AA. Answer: 38.7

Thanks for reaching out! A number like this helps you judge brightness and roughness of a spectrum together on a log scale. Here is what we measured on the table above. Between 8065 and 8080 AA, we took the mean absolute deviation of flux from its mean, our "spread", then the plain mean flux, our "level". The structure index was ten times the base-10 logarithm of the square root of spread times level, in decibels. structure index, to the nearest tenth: 3.0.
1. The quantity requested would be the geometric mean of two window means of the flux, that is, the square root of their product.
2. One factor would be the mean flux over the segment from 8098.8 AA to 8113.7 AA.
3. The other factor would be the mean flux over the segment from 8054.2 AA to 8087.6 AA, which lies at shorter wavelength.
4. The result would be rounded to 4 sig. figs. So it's 19.35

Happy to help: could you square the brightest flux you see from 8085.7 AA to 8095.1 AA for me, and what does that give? 397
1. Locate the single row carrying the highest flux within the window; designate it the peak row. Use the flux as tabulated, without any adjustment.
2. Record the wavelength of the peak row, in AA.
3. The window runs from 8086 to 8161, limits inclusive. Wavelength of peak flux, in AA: 8086.67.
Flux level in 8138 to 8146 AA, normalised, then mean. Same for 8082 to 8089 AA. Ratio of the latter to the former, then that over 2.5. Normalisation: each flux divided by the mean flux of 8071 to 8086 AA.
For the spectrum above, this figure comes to 0.415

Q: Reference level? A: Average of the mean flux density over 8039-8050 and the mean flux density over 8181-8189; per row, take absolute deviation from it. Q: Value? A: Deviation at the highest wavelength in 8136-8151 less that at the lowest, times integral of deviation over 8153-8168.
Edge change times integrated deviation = 2.1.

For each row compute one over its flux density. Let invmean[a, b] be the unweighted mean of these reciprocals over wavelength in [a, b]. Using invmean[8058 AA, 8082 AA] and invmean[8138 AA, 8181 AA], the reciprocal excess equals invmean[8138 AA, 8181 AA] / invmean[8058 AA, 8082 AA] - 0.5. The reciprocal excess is 0.503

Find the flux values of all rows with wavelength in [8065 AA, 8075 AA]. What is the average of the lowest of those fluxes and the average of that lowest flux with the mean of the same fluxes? 19.1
